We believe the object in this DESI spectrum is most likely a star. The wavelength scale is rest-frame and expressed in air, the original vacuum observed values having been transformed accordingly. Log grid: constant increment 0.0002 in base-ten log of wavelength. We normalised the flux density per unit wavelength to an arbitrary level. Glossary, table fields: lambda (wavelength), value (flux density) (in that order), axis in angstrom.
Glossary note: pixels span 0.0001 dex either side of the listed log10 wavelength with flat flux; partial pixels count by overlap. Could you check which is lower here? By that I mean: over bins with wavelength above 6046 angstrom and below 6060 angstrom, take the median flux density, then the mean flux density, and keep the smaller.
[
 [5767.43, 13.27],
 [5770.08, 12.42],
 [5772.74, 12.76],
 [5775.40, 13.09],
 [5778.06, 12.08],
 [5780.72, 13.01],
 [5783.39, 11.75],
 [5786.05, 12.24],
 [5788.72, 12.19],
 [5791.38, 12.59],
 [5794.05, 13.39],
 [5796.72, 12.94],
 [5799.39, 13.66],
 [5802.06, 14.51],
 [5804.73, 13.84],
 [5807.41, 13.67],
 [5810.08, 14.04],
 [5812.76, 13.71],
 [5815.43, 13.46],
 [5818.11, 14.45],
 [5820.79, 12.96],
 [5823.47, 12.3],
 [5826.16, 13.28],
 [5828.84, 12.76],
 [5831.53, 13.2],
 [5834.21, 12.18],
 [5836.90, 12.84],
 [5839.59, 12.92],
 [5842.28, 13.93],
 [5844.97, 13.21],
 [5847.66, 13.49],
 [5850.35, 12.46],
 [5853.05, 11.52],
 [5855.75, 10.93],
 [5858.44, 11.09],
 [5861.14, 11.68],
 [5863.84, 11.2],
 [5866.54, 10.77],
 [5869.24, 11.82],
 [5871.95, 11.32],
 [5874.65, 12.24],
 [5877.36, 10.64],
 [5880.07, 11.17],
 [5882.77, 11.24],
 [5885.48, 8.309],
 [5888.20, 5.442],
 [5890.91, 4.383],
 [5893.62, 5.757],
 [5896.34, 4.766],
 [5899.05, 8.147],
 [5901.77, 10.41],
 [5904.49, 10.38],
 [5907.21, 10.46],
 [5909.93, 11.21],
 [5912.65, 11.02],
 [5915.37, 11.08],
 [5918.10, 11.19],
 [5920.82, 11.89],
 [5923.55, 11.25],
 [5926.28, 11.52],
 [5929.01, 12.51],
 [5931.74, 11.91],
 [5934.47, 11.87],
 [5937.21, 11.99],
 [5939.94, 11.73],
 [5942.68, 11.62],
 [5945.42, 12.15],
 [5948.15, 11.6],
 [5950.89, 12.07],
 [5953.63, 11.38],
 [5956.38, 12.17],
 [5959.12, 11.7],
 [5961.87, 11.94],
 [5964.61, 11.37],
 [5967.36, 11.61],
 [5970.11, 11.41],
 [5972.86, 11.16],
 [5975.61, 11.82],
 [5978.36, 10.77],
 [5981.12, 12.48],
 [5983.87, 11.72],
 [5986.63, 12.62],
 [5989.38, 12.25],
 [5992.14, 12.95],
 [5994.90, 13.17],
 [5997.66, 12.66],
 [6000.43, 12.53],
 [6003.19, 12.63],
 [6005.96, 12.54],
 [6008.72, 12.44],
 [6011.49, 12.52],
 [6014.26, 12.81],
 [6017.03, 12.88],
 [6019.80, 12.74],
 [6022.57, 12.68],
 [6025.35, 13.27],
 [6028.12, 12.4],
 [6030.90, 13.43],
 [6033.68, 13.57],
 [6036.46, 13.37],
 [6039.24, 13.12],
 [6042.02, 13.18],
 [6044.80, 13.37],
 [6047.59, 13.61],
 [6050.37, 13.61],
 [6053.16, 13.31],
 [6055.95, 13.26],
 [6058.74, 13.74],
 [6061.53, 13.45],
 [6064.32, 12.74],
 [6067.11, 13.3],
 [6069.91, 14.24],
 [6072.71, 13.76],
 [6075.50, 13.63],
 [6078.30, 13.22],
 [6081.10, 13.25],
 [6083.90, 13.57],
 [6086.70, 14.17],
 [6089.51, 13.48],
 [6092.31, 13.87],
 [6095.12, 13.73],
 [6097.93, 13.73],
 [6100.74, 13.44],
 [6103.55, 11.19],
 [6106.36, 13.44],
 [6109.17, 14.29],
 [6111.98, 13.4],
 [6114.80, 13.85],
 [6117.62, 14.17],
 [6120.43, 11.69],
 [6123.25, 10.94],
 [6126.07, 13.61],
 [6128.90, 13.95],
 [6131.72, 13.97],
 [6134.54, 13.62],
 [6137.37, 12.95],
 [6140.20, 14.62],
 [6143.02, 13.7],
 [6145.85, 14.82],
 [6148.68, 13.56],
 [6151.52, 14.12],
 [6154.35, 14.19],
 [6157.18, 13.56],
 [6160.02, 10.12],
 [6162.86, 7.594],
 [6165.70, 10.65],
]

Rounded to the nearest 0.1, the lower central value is 13.5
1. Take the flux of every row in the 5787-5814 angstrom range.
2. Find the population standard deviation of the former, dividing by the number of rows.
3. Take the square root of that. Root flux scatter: 0.81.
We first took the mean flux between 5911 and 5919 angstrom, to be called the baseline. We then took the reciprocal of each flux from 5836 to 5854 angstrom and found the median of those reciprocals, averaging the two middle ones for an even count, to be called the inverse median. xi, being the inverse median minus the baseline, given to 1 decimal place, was -11.0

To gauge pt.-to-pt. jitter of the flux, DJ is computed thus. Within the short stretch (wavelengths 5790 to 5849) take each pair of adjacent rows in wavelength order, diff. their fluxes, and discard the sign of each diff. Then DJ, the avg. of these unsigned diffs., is 0.64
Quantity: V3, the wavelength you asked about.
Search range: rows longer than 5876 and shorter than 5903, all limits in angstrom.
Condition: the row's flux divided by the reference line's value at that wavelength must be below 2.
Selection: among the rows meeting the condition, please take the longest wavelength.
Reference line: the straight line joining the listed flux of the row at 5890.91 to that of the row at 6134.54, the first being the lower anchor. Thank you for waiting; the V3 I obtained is 5899.05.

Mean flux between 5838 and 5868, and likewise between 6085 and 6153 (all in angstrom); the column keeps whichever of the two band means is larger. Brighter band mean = 13.5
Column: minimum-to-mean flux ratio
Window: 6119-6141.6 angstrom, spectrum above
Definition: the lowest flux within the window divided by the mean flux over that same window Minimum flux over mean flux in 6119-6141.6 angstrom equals 0.83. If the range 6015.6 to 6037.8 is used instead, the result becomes 0.95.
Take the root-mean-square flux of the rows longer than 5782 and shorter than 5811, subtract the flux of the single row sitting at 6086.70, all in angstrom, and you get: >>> -1.0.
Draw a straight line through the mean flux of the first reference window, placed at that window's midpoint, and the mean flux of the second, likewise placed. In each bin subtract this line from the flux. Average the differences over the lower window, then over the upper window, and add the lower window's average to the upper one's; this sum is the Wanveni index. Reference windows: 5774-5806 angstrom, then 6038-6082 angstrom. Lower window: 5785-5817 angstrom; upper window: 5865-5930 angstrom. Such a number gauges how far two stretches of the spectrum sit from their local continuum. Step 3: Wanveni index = -2.8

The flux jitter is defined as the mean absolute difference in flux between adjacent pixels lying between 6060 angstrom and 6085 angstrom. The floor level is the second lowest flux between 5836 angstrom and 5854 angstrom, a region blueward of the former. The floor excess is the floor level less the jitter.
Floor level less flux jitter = 12.0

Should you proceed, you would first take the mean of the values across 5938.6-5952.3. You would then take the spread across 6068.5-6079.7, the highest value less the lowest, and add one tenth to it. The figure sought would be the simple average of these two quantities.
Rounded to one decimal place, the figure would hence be 6.5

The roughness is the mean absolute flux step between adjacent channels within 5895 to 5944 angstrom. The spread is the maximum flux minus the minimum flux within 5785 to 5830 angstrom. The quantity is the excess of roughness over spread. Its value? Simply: -1.7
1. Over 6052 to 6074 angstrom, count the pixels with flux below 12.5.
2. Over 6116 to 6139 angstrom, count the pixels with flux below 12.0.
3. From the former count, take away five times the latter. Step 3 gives -10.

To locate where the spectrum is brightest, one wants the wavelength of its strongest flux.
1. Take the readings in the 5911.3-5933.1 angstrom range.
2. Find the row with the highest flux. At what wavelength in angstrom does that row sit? 5929.01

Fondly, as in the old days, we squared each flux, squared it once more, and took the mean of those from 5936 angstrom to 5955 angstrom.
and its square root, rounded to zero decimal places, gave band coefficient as 139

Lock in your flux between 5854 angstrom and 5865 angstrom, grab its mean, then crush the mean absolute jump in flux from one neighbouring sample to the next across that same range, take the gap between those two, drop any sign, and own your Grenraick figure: 10.8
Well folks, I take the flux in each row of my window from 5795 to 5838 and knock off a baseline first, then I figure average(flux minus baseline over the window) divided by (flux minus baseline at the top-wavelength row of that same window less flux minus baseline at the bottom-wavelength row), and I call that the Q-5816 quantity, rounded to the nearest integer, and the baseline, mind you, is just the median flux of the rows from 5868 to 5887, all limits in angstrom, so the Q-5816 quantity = -21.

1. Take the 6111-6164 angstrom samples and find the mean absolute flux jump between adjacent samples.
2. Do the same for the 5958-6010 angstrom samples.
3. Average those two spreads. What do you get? 0.81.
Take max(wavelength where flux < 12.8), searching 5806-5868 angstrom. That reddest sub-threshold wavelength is 5866.54 angstrom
